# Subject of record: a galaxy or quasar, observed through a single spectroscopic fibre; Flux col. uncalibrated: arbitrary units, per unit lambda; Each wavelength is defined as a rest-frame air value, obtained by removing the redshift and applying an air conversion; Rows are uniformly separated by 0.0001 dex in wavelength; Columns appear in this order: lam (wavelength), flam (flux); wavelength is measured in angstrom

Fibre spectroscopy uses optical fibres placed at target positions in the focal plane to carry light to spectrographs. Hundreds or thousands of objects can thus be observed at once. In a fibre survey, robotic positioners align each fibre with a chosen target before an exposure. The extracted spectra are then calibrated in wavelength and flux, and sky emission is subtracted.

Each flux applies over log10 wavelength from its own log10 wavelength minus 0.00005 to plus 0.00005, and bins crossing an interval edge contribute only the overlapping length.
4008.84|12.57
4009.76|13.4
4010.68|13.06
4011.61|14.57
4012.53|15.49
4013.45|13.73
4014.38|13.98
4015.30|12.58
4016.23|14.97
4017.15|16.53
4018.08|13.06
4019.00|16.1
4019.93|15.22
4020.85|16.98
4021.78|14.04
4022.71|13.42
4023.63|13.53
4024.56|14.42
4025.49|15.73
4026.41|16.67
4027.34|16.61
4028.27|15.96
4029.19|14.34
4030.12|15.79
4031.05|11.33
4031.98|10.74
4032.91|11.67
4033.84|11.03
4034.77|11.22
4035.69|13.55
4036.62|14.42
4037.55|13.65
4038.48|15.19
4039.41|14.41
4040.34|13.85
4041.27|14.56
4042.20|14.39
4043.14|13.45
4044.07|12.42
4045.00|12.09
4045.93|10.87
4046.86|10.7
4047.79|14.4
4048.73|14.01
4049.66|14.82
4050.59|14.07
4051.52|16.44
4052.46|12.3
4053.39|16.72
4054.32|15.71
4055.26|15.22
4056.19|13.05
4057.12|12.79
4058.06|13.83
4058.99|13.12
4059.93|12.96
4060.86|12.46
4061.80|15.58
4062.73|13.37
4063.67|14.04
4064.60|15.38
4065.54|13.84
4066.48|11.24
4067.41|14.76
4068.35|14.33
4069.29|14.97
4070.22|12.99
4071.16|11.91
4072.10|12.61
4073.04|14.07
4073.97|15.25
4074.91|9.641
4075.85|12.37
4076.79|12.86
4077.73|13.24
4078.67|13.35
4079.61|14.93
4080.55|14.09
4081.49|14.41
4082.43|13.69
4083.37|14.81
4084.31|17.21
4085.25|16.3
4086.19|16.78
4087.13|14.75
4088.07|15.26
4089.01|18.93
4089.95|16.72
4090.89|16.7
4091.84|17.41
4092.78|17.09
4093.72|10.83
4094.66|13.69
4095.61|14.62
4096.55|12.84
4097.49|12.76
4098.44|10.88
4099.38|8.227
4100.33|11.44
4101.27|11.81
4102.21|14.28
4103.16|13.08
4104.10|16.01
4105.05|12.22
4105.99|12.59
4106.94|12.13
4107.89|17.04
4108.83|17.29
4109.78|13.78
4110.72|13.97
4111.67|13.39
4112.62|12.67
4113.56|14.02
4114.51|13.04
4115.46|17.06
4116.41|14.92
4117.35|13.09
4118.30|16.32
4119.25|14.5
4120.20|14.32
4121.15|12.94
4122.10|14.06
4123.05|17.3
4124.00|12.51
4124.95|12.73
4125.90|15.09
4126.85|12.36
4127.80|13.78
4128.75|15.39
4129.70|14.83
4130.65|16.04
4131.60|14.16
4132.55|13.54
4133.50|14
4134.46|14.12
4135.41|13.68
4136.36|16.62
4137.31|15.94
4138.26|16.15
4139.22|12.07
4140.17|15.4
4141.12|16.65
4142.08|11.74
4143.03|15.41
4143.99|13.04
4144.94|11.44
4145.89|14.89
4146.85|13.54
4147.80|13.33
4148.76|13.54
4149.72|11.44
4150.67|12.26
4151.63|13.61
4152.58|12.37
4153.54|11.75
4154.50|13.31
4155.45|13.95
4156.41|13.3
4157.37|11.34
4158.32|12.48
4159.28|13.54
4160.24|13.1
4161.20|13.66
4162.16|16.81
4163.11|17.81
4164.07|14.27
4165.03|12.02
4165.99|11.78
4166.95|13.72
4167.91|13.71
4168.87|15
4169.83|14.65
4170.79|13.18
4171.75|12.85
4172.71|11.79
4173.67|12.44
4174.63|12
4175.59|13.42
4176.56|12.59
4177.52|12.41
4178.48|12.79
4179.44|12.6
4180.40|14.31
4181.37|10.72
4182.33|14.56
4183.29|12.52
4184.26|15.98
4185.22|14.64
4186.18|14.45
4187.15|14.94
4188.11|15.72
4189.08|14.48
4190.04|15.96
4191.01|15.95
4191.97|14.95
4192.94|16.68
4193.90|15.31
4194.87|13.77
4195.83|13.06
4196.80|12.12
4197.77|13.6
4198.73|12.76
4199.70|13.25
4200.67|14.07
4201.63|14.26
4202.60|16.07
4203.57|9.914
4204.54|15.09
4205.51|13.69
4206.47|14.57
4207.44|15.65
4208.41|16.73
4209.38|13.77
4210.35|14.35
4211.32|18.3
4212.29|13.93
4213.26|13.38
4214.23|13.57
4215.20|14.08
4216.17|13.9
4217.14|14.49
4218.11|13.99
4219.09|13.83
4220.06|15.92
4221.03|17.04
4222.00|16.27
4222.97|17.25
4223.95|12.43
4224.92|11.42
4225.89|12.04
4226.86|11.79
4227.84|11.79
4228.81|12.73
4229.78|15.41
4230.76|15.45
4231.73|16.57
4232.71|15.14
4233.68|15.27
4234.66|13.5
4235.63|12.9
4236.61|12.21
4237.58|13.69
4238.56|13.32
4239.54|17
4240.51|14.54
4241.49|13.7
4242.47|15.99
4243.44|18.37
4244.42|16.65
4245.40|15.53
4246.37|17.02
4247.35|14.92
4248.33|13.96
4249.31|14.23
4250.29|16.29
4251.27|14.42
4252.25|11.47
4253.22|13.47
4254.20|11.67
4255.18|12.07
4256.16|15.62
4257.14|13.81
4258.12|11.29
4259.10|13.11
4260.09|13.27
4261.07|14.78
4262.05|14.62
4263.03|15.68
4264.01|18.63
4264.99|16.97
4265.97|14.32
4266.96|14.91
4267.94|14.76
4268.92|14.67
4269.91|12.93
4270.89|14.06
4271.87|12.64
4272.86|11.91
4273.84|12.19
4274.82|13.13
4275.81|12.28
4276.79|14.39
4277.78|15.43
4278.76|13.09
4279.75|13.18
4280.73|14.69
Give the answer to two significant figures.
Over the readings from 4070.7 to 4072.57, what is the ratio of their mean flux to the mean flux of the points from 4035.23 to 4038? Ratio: 0.88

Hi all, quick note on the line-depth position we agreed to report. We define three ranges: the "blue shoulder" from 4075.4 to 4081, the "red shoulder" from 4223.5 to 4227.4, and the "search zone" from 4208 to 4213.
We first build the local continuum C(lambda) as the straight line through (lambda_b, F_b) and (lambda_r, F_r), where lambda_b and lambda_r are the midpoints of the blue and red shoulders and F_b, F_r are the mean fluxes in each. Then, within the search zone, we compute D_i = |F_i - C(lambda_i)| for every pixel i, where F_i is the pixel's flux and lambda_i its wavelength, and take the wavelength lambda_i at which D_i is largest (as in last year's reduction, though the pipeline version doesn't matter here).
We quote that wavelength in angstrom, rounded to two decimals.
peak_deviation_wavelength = 4211.32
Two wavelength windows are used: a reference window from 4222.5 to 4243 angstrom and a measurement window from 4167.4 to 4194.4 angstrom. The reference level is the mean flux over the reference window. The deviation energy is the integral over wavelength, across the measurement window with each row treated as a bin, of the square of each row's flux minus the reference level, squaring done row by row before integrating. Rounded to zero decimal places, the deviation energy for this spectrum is 60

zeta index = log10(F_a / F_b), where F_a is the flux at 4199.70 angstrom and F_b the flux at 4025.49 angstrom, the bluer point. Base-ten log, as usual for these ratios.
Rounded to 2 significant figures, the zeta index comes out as -0.075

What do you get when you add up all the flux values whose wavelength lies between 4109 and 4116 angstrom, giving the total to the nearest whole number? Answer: 98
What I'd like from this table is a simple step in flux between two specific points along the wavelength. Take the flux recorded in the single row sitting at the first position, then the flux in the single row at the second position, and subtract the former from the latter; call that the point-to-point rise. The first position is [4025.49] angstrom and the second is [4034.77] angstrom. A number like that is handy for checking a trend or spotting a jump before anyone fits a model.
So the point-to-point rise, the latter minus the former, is -4.5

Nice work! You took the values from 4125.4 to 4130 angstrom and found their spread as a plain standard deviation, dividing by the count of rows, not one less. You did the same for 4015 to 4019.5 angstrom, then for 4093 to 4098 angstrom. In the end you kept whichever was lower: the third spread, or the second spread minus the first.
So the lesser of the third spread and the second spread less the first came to 0.48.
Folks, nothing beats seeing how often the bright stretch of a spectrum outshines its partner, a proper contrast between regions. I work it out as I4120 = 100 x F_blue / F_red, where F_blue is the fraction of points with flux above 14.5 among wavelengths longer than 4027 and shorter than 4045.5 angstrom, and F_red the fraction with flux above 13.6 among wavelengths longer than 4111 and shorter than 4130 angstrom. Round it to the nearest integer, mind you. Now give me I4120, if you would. 42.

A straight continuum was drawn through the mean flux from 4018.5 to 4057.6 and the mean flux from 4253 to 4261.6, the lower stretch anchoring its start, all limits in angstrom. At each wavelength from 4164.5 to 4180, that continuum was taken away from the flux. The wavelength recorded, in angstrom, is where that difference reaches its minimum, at 4165.99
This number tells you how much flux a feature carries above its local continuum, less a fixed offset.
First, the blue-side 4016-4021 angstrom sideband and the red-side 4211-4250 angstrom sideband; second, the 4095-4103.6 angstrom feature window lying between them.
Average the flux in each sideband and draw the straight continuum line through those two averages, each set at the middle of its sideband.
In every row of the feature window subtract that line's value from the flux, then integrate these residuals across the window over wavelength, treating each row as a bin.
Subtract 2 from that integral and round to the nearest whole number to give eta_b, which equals -27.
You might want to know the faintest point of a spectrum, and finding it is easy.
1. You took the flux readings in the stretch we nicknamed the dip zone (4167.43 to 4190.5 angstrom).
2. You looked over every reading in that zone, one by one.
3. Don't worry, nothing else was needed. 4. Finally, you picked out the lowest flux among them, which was 10.72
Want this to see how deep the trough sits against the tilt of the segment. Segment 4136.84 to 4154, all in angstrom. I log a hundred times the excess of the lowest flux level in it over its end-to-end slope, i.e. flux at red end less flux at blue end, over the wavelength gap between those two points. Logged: 1170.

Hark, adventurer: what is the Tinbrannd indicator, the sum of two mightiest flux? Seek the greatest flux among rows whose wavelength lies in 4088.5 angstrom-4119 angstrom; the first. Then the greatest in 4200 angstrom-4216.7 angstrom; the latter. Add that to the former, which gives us 37.2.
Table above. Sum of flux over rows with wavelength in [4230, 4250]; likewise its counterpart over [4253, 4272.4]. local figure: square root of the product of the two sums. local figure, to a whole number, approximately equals 292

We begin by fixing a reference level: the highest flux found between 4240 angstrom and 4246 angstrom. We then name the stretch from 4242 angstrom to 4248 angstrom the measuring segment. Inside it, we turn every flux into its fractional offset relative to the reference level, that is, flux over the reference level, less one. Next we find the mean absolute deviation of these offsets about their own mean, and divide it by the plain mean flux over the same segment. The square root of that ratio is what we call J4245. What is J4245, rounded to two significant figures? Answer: 0.056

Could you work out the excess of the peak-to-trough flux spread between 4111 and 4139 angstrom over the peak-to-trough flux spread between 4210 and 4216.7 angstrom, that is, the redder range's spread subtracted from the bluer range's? 0.0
